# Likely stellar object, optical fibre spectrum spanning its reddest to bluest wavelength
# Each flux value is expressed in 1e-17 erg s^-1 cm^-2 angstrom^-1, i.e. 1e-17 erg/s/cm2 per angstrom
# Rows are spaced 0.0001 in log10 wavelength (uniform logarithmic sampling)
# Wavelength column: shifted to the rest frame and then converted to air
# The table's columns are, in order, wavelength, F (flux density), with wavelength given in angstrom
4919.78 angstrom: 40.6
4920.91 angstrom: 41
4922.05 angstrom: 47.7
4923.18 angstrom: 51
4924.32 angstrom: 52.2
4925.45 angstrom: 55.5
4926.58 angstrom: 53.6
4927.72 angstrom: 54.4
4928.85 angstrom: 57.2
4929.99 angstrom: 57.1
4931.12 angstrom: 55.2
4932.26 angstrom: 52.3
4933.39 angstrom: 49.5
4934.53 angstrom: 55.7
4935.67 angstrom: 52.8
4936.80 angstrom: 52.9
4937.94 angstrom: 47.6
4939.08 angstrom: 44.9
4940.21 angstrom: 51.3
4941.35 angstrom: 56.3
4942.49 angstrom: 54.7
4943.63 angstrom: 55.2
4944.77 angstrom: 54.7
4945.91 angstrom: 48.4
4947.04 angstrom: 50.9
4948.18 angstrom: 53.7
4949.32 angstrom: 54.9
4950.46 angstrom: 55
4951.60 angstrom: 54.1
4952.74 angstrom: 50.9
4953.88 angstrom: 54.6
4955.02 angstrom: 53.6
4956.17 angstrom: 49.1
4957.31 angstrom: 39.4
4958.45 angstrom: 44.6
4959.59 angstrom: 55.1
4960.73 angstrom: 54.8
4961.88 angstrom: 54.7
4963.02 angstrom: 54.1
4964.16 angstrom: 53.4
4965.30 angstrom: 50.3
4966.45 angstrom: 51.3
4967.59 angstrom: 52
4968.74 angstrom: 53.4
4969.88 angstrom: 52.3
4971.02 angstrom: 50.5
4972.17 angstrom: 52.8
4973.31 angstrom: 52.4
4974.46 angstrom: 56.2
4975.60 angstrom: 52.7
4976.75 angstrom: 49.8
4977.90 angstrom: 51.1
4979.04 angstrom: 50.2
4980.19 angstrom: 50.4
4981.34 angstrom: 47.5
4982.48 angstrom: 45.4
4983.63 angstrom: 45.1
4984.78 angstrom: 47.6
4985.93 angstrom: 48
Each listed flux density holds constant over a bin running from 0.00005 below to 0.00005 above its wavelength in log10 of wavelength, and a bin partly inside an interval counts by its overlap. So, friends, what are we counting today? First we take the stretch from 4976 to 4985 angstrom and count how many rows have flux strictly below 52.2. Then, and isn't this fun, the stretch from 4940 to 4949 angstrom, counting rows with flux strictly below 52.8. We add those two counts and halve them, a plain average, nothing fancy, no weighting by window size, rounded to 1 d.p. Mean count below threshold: 5.5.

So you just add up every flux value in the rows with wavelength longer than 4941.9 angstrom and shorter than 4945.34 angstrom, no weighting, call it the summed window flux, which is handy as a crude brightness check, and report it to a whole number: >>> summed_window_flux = 165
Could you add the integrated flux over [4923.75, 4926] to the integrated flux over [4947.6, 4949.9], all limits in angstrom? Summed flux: 246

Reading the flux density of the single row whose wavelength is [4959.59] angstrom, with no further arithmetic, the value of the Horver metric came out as 55.1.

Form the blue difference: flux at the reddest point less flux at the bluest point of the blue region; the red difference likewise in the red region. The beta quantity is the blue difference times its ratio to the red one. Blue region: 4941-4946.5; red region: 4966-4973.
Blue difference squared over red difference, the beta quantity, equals 42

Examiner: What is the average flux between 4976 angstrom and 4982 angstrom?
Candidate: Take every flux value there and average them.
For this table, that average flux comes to 49.8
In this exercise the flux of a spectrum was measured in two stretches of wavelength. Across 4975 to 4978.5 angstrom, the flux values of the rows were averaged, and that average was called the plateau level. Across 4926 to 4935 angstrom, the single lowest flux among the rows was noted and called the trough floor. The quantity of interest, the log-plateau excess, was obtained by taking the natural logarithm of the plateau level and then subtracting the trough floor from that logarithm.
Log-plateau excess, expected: -46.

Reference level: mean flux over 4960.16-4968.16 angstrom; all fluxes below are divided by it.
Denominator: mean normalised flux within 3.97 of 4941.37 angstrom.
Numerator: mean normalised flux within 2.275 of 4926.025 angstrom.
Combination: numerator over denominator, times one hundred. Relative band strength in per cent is 104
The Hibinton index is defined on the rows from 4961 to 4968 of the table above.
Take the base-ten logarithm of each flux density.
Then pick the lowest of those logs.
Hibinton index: 1.70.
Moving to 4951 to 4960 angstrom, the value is 1.60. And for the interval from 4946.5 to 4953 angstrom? 1.71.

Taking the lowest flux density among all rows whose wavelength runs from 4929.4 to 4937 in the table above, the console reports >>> 49.5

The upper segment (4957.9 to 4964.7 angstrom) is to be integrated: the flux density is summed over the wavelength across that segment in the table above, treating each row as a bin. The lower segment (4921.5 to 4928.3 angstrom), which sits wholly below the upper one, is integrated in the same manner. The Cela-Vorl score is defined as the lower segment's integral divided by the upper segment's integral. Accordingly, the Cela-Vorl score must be 0.99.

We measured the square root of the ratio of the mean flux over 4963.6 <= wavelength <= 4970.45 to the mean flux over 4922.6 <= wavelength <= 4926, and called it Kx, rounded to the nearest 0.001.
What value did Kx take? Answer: 0.993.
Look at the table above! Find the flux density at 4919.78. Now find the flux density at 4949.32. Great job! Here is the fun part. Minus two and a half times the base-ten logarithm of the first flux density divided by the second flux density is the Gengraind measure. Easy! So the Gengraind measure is 0.328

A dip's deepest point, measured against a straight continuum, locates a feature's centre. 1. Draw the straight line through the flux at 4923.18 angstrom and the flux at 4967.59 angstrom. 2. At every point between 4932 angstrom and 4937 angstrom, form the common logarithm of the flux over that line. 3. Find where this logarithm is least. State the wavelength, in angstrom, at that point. 4933.39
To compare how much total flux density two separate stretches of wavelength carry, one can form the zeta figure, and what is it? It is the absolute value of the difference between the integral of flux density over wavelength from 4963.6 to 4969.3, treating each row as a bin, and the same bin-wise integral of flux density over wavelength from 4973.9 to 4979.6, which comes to 0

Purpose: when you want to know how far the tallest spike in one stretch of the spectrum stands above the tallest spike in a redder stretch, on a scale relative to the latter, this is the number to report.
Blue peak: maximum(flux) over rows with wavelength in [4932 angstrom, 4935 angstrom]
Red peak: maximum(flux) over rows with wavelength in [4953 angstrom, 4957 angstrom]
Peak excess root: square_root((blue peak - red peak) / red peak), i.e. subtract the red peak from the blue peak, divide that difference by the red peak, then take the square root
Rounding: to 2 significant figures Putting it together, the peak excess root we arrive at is 0.14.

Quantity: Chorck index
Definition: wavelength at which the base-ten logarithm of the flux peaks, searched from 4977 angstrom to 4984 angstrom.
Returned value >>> 4977.90 angstrom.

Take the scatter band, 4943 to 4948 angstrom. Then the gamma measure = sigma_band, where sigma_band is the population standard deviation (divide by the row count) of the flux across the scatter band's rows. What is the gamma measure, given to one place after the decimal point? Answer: 2.8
